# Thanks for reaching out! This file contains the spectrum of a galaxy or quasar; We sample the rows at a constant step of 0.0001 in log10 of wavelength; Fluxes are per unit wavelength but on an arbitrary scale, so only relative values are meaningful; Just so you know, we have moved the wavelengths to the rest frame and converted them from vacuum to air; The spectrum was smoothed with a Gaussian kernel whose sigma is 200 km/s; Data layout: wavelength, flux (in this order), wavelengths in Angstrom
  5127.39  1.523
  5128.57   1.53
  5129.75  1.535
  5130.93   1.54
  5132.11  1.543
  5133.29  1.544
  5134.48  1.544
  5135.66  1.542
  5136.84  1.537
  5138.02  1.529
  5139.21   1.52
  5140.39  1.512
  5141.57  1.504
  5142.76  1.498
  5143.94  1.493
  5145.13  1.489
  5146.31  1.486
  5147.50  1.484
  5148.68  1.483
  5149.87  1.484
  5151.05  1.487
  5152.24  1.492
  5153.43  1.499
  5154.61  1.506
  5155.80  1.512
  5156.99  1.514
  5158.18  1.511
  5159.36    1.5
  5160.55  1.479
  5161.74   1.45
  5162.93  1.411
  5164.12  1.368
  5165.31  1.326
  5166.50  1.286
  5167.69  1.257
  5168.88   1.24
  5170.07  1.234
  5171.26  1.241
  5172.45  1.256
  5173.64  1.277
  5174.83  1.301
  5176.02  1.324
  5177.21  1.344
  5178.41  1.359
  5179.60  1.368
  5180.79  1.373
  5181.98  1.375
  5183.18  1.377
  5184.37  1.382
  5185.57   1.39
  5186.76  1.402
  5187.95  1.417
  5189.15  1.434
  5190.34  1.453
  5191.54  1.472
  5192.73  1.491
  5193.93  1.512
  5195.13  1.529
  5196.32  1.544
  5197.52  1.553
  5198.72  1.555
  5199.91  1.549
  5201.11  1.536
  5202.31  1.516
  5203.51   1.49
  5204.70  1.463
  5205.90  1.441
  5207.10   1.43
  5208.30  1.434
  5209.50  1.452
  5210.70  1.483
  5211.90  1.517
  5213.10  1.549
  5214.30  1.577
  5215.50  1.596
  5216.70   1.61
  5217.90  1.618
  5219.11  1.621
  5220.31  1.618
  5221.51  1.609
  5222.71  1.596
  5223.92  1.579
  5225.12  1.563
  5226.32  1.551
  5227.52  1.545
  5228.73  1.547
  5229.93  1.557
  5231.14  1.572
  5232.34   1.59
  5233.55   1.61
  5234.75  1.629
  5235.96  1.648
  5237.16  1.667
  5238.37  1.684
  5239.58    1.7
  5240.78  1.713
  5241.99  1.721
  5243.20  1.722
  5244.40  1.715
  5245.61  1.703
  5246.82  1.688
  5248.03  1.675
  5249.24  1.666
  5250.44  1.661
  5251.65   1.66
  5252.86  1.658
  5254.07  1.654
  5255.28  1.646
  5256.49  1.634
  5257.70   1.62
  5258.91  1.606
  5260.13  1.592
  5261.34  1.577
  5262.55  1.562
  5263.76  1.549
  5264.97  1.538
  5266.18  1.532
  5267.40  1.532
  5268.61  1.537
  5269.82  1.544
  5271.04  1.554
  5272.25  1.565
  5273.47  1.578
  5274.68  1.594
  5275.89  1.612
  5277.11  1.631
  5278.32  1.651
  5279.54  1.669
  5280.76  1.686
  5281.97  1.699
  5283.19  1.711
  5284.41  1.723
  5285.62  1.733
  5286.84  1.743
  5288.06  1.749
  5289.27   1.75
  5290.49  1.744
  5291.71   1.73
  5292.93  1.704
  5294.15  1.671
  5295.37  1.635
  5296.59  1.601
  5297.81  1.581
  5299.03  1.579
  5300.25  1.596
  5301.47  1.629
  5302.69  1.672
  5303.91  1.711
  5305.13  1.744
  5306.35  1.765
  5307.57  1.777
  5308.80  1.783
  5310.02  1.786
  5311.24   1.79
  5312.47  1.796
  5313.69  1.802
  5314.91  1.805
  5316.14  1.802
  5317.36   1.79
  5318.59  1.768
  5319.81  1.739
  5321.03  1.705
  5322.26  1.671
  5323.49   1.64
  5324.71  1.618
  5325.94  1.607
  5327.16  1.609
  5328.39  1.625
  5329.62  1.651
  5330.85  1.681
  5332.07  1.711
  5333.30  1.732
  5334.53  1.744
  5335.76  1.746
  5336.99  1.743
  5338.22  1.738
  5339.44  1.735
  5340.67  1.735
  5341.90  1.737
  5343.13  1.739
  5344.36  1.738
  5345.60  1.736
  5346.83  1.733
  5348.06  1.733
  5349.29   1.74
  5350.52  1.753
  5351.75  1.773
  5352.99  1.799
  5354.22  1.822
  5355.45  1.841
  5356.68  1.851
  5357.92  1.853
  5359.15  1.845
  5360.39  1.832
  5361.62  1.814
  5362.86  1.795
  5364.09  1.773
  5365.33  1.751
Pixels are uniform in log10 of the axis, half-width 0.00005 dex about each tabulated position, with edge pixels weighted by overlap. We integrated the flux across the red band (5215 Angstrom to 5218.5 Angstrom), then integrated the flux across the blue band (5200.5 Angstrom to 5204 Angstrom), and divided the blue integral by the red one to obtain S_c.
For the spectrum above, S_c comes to 0.939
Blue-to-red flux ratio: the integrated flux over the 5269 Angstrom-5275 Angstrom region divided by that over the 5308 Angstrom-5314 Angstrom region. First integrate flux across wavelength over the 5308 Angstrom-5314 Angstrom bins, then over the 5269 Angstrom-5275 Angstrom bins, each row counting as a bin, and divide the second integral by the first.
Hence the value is 0.87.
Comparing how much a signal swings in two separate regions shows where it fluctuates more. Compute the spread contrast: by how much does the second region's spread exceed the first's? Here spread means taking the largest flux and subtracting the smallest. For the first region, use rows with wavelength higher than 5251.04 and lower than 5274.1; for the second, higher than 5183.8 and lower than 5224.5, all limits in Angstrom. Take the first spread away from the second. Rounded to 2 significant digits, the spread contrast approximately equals 0.11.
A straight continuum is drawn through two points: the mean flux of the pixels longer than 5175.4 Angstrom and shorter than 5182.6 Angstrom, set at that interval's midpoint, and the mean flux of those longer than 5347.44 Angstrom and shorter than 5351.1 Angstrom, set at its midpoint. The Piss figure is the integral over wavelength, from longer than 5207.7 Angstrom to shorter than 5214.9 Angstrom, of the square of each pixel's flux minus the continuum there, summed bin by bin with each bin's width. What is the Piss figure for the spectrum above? 0.053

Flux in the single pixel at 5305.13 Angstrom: 1.744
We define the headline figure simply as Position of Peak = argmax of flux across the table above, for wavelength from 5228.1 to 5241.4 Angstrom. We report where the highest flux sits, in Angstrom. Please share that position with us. 5240.78 Angstrom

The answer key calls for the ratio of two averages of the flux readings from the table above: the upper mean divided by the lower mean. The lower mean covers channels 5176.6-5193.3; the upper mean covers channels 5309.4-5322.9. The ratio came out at 1.26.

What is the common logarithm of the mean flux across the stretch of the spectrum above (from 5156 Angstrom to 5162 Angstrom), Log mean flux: 0.17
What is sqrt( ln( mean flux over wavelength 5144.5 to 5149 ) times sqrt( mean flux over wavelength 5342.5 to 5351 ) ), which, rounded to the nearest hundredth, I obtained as 0.72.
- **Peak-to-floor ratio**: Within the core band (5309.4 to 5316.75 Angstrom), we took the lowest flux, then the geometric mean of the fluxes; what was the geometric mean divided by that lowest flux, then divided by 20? 0.0503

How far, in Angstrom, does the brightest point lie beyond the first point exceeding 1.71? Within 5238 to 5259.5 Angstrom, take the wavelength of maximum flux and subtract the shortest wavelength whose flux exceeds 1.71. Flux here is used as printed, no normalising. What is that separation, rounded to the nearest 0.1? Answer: 2.4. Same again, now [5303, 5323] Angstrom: 11.0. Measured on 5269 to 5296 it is 6.1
